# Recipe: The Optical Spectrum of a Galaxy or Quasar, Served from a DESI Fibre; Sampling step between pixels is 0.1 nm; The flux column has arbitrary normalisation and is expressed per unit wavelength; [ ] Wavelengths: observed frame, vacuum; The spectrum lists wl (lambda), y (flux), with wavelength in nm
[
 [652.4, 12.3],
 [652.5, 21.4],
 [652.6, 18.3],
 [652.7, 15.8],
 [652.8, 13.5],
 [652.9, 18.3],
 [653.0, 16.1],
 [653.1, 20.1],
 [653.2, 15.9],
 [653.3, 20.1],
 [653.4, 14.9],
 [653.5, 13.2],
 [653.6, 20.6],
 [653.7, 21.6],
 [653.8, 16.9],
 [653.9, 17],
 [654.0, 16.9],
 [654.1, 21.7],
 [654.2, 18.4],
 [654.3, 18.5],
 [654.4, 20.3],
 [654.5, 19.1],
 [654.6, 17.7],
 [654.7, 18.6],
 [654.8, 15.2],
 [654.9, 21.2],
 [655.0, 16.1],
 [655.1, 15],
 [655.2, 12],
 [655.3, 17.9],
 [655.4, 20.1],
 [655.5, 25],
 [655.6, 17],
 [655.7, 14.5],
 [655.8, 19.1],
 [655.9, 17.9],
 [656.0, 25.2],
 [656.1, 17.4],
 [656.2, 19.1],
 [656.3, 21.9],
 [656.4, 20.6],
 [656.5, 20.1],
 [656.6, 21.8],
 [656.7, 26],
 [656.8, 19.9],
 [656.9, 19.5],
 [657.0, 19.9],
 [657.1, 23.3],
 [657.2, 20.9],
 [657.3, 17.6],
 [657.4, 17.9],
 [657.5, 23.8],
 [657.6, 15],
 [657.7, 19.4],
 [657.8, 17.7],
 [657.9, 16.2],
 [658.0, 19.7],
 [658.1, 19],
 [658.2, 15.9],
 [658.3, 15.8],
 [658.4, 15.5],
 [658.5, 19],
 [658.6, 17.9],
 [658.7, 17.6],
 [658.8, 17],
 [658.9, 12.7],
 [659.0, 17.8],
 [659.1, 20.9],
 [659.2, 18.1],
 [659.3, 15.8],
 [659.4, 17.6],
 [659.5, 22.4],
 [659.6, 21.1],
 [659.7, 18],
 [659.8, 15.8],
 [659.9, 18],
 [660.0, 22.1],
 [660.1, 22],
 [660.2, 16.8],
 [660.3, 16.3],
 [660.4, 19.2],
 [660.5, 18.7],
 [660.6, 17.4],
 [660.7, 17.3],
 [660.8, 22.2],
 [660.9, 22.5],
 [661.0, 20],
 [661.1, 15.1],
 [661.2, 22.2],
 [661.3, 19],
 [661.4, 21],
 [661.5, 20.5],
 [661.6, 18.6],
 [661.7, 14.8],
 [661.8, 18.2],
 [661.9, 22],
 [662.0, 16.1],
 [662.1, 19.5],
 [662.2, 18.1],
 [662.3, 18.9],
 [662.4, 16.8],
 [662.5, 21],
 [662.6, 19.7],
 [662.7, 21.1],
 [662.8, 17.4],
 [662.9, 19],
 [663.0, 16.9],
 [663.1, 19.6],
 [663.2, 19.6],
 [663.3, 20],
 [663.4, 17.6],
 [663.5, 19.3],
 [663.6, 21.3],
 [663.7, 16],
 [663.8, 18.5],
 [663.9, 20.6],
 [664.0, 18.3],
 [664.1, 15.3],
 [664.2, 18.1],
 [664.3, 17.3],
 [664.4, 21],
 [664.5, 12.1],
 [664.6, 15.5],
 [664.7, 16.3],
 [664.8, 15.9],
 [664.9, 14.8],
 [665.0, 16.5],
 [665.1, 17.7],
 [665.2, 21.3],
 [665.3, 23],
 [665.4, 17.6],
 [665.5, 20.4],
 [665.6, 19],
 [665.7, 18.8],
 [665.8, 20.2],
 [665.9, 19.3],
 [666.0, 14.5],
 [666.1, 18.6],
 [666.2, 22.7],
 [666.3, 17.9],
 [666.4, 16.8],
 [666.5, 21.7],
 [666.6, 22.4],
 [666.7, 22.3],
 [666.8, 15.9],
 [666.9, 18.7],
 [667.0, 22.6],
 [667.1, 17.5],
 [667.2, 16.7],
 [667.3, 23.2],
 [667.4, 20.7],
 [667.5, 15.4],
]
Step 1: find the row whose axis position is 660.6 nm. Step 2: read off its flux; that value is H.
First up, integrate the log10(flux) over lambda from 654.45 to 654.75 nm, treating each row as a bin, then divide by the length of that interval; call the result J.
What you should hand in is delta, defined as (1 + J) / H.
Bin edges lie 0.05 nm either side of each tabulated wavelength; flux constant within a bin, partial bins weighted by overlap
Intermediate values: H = 17.4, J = 1.27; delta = 0.13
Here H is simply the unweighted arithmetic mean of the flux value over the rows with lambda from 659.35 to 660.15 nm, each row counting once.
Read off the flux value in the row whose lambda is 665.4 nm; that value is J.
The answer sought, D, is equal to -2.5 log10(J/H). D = 0.12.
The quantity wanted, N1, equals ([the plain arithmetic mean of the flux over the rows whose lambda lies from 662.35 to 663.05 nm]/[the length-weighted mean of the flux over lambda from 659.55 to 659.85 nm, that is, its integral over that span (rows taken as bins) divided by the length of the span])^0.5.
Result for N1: 1.01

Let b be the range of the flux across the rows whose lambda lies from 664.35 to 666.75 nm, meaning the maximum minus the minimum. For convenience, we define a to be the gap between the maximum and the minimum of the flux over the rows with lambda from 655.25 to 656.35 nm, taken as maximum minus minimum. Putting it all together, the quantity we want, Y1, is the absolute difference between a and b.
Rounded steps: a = 11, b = 11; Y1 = 0.2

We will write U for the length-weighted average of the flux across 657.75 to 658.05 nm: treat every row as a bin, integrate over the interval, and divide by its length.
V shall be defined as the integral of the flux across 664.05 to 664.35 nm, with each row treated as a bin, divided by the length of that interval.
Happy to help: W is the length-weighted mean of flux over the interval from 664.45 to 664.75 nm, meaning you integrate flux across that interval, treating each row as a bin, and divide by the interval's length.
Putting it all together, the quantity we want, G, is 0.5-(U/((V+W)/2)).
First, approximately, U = 17.9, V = 16.9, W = 14.6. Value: -0.63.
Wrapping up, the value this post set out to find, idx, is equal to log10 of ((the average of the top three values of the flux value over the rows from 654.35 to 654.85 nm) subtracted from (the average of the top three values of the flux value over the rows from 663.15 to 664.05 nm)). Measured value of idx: 0.11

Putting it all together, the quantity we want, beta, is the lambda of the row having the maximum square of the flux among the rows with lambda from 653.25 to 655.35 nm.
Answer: 654.1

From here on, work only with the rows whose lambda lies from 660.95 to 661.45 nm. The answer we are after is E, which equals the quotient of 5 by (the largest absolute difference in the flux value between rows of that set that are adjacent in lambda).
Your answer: 0.7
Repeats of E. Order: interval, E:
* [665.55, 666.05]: 1.0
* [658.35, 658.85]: 1.4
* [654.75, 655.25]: 0.8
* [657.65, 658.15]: 1.4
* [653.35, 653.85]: 0.7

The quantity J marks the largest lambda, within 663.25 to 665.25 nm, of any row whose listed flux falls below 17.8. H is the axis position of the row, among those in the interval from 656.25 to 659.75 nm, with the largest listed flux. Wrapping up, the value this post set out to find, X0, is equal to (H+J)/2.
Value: 660.90 nm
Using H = 656.7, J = 665.1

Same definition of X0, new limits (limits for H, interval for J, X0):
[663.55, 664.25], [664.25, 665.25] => 664.35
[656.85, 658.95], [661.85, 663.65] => 660.45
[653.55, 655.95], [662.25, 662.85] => 659.15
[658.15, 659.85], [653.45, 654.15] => 656.75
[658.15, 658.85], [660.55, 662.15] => 660.25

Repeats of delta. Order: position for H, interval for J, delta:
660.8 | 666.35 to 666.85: 0.10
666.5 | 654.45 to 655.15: 0.10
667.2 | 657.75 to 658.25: 0.13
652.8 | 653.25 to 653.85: 0.17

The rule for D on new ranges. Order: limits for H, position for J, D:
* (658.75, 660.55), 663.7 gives 0.15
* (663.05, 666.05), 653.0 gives 0.13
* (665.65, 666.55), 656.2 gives -0.01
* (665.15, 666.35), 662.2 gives 0.08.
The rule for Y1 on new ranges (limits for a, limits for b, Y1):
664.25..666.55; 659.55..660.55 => 4.6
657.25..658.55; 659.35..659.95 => 2.2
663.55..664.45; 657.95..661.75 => 3.8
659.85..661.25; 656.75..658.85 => 1.4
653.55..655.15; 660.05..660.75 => 1.0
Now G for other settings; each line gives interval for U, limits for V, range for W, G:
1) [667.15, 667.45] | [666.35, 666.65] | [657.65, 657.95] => -0.56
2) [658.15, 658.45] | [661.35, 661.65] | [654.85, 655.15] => -0.34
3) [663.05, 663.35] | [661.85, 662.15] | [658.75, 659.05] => -0.63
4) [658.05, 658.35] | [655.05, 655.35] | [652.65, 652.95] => -0.60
